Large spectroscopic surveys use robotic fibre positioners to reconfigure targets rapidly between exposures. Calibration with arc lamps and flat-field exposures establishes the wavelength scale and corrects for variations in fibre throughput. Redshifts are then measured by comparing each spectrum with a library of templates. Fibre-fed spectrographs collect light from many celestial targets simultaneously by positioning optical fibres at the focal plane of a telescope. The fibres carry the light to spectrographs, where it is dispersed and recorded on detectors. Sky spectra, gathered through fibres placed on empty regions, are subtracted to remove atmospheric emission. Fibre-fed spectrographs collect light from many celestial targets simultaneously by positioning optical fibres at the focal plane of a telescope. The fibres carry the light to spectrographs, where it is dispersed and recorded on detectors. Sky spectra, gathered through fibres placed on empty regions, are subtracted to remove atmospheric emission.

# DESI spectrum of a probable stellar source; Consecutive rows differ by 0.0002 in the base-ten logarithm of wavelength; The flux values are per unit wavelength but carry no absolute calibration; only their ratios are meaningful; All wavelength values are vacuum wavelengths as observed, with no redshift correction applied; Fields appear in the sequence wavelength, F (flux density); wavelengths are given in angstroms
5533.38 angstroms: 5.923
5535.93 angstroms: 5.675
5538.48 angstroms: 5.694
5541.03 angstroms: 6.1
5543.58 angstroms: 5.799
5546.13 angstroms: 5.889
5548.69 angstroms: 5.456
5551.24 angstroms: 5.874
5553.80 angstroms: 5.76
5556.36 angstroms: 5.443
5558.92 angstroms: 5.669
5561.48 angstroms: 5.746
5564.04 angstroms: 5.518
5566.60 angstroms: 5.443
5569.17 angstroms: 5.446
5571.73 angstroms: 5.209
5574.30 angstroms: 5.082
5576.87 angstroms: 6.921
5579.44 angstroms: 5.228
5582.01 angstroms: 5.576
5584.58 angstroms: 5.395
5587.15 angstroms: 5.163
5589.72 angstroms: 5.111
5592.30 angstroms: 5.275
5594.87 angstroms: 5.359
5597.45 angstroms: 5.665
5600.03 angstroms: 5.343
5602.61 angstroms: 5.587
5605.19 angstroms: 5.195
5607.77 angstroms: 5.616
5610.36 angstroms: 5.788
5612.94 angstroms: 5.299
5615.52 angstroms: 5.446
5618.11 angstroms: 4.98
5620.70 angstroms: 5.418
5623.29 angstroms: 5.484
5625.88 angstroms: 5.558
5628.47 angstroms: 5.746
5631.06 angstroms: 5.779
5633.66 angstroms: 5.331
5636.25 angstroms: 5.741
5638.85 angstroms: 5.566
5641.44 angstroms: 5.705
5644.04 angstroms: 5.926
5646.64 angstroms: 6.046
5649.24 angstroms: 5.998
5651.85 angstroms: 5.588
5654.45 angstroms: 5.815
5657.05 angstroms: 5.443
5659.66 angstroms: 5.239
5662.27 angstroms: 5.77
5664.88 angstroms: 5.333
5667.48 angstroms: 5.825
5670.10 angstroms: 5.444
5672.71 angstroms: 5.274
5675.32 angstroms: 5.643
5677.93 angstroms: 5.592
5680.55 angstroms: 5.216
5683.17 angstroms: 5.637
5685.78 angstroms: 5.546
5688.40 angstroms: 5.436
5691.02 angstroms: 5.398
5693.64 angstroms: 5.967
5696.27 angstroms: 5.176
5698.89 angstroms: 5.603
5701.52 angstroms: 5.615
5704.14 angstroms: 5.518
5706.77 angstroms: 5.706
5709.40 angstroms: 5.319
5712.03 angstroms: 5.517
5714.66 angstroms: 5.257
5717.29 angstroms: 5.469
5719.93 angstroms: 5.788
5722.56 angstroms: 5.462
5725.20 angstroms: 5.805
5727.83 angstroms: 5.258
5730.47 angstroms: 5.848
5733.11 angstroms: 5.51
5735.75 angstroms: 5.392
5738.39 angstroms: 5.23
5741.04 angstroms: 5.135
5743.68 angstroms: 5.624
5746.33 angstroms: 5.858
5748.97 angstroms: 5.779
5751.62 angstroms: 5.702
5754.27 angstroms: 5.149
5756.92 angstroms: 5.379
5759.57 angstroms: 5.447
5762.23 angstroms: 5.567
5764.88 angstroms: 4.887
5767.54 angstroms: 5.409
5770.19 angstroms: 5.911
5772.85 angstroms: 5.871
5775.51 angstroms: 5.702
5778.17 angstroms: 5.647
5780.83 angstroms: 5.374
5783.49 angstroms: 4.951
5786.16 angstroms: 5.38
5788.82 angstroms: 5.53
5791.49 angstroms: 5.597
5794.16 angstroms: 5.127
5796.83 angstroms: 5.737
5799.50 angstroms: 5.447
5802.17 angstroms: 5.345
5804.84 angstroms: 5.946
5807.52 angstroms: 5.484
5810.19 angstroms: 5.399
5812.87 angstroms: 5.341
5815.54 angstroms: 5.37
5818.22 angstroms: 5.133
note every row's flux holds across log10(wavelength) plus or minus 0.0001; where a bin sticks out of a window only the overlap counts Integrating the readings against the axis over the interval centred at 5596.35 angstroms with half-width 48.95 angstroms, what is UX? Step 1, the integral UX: 541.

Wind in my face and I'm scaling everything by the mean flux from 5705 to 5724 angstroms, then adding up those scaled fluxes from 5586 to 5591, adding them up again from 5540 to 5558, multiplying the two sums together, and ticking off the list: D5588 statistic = 13.7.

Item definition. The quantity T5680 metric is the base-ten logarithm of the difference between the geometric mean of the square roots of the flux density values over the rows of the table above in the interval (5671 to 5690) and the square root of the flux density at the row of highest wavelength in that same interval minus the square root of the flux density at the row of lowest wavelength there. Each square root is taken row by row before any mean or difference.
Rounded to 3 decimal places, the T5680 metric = 0.363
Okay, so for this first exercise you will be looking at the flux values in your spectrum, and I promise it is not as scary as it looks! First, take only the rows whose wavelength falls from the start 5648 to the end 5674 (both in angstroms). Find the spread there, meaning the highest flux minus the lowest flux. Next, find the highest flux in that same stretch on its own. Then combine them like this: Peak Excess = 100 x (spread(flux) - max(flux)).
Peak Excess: -524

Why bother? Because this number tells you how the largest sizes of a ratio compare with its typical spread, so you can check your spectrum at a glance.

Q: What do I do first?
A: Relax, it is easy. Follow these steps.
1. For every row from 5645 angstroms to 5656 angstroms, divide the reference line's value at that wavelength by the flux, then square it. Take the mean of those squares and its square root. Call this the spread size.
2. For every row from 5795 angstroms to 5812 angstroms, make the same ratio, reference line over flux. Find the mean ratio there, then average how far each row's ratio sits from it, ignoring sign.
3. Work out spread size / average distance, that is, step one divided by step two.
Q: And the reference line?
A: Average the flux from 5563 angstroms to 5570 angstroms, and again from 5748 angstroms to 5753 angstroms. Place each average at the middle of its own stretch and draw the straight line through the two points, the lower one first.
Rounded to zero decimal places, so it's 27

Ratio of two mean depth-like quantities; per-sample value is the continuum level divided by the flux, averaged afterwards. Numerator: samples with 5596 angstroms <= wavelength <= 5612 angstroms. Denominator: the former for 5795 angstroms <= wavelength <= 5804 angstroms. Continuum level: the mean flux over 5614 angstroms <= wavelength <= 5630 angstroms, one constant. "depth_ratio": 1.00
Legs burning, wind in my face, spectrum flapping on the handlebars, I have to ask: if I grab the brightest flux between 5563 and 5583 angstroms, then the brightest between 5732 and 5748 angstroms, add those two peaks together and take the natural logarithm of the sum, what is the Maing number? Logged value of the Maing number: 2.55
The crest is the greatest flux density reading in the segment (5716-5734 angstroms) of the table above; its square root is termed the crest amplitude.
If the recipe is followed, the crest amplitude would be 2.42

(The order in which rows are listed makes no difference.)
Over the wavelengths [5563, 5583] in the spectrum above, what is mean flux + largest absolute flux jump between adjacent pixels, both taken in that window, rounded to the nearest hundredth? 7.39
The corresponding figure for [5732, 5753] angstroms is 6.02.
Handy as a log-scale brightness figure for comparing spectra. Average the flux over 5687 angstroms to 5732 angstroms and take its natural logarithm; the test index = 1.712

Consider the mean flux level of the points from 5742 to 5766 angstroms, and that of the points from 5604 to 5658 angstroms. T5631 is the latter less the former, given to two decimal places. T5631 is 0.11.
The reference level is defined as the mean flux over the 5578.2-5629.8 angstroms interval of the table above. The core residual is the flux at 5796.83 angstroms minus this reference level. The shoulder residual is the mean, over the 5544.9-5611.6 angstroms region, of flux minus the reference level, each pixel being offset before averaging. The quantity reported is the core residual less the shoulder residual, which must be 0.21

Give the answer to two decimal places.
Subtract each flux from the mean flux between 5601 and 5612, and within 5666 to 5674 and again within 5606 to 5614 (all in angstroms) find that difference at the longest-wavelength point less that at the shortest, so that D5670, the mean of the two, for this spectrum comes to 0.43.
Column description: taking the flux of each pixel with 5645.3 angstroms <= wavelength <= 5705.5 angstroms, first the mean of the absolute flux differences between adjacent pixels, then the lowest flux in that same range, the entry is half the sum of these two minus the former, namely 2.44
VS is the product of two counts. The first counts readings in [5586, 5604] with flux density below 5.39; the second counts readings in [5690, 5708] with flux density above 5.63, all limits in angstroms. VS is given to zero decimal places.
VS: 10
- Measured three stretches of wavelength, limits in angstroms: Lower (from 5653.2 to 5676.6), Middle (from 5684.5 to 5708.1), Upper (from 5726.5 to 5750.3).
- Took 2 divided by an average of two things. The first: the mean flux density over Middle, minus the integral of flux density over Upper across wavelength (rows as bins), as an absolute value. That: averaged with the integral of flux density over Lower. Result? 0.0157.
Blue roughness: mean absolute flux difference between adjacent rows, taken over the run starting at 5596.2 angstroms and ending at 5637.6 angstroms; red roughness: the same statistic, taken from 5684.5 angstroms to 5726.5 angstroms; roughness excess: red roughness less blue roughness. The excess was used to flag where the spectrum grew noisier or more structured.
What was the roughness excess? 0.00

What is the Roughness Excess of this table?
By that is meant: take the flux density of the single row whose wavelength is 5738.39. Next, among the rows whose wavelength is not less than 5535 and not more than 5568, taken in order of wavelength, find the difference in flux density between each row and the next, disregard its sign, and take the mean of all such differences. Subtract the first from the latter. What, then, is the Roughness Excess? -5.0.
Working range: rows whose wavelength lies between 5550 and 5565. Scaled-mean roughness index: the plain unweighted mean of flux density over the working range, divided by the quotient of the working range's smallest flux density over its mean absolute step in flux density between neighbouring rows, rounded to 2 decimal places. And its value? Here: 0.20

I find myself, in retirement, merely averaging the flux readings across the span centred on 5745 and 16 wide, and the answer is 5.55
